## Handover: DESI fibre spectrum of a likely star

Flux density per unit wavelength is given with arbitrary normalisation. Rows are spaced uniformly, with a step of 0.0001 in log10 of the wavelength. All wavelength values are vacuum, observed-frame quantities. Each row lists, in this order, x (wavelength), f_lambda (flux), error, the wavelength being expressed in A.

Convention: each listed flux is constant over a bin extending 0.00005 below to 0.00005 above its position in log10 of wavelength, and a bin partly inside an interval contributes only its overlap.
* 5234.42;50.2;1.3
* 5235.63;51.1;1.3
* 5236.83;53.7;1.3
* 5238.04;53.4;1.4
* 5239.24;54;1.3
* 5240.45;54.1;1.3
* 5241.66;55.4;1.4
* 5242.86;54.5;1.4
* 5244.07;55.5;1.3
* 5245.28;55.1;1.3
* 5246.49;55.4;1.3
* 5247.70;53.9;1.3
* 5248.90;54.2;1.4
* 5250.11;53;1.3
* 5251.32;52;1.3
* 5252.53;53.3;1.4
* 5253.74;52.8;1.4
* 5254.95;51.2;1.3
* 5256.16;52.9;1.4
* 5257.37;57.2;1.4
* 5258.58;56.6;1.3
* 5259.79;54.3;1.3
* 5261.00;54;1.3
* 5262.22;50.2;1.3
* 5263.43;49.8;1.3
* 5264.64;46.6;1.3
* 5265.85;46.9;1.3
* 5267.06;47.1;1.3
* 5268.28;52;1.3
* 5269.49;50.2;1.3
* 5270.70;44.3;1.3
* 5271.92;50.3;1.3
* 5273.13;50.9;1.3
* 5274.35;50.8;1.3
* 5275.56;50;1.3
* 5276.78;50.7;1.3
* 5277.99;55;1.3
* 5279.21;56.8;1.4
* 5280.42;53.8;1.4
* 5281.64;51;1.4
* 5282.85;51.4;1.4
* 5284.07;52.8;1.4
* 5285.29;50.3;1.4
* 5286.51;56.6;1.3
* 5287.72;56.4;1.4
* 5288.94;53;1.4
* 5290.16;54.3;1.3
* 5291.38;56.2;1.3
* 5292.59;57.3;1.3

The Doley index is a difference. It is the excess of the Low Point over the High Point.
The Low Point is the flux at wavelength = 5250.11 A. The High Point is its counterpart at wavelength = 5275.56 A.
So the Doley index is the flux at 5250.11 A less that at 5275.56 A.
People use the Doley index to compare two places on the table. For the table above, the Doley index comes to 3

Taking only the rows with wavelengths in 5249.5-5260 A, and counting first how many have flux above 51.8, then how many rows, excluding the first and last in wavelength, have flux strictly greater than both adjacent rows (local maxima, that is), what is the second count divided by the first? 0.25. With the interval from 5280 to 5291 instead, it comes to 0.33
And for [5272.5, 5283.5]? 0.33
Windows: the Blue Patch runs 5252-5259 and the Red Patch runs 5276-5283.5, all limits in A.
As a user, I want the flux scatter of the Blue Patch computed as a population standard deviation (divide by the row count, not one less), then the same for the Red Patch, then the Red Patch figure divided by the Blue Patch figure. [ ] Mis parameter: 1.1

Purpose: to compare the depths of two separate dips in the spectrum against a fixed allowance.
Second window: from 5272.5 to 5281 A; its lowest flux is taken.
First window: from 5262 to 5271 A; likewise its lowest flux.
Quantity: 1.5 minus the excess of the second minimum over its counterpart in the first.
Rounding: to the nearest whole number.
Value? -4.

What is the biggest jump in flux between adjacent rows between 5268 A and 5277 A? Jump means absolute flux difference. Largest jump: 6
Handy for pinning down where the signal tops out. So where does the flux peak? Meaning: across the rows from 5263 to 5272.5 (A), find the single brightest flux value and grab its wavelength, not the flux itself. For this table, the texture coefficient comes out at 5268.28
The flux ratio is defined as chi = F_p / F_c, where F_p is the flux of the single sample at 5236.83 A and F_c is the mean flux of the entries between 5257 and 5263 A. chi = 0.99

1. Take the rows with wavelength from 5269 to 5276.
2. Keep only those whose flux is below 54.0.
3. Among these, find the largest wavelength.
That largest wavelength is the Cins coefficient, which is 5275.56 A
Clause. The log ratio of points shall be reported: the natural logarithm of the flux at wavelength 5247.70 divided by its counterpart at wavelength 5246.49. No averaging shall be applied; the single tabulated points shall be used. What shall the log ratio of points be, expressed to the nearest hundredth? -0.03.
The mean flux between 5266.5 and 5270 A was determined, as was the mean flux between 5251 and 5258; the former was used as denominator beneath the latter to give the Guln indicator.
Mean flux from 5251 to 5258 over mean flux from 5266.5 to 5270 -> 1.07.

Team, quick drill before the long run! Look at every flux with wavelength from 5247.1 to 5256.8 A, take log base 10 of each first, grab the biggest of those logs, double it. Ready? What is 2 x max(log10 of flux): 3.47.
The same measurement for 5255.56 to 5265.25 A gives 3.51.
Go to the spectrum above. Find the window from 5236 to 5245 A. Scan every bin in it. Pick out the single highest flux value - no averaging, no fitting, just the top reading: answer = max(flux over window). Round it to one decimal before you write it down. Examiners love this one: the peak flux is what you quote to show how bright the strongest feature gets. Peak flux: 55.5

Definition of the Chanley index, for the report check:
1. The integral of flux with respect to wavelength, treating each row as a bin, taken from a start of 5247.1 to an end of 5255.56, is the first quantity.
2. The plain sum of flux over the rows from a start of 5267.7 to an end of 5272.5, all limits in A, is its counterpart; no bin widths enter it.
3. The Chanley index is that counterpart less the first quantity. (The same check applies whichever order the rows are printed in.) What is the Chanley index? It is -251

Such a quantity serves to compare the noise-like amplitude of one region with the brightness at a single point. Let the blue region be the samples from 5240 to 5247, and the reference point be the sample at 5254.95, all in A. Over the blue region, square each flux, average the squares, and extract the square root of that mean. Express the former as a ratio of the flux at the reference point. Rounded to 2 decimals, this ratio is 1.07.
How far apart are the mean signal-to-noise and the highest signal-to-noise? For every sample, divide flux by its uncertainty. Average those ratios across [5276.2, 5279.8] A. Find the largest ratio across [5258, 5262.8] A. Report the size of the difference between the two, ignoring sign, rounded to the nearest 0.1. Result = 2.9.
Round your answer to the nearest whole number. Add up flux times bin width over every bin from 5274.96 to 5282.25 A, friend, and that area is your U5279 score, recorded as 386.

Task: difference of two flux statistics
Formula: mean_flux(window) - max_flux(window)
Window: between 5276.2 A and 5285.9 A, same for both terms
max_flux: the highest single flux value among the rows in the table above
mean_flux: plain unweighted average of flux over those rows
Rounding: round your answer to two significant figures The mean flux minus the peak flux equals -4.1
